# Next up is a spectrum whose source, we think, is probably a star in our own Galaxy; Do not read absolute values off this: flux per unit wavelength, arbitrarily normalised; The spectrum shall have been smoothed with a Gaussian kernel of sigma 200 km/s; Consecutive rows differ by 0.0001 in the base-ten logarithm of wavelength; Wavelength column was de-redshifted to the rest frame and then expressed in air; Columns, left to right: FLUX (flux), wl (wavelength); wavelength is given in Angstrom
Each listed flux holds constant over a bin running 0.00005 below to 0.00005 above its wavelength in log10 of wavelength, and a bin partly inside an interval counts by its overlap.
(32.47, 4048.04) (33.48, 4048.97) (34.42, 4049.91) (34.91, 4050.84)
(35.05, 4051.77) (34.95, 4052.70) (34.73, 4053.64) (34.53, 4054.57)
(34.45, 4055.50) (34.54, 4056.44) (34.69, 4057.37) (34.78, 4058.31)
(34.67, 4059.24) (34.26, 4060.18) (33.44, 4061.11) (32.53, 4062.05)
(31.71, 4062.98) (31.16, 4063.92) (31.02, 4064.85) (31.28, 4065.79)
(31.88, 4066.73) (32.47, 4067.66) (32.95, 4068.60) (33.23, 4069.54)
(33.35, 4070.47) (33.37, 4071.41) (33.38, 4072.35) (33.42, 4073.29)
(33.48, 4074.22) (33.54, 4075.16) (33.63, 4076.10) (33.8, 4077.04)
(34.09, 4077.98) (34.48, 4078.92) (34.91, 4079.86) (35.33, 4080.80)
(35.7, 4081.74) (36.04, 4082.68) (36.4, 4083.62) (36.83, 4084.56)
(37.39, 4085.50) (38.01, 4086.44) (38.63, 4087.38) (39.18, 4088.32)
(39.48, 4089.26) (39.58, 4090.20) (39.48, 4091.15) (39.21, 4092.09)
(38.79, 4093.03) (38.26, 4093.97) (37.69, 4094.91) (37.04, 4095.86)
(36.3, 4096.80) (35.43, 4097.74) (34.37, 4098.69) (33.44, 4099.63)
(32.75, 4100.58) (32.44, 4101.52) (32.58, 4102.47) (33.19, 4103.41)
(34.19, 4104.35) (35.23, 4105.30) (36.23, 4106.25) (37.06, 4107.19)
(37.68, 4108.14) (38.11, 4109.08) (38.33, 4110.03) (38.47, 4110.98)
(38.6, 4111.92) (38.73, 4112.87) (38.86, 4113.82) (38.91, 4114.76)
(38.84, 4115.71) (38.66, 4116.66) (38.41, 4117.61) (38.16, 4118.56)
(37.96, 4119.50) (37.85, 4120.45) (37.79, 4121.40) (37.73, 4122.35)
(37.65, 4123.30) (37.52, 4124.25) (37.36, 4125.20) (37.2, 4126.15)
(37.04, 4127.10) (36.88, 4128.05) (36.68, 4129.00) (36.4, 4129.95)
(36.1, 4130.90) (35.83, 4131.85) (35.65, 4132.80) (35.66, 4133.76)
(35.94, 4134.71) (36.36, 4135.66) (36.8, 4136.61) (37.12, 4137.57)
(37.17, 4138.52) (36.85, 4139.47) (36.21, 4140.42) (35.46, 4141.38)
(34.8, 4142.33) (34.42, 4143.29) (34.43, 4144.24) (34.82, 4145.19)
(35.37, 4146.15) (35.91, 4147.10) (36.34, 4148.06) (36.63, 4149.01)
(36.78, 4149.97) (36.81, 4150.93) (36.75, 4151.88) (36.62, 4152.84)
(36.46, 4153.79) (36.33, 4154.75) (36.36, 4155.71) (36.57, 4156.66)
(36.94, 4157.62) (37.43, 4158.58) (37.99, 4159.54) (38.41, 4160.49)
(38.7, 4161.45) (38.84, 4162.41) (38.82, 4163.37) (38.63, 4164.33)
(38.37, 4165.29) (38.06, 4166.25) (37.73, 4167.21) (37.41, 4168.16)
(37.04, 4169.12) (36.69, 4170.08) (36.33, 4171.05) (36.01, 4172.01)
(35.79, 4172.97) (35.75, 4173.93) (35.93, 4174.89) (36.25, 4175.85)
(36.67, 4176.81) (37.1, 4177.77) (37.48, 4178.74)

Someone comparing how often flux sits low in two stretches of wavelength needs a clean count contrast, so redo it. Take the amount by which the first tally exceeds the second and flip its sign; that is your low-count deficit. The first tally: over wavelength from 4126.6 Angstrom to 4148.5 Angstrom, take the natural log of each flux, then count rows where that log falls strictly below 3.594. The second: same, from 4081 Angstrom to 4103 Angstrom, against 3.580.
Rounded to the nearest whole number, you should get -8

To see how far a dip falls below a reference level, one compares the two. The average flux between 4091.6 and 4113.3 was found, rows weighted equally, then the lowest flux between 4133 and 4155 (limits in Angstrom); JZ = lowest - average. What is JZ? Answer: -2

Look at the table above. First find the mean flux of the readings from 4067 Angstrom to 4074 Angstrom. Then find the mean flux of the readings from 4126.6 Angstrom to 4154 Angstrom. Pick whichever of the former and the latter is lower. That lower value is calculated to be 33.2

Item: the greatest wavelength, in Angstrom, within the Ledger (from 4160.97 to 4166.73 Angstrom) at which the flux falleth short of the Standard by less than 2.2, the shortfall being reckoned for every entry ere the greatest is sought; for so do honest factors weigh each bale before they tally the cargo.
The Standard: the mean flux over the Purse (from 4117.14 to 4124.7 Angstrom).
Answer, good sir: 4166.25 Angstrom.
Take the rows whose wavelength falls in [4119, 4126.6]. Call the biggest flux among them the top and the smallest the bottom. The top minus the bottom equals 0.8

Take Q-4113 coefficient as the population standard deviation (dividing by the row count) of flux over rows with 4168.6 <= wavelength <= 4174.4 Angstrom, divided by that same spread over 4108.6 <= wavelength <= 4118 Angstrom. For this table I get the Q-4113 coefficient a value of 1.9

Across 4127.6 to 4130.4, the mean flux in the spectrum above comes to 36.7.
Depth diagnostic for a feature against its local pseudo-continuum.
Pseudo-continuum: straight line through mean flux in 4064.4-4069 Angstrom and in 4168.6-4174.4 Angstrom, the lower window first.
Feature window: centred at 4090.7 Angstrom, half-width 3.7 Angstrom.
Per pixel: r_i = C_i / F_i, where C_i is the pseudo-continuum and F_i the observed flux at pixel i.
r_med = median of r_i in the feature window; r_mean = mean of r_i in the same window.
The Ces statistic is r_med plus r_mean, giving 1.68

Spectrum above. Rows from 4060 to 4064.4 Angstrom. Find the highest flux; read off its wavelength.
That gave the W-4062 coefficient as 4060.18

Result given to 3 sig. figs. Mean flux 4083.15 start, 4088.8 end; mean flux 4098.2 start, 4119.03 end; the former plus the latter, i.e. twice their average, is 74.3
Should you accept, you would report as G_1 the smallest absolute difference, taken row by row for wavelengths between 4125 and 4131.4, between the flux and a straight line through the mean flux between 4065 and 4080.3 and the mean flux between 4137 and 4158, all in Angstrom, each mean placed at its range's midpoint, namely 0.6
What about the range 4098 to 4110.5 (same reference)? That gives 0.1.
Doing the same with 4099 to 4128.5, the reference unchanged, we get 0.3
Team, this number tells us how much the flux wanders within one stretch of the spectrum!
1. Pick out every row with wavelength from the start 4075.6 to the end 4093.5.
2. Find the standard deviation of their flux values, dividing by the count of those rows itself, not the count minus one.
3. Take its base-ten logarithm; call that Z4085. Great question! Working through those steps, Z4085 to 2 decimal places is 0.32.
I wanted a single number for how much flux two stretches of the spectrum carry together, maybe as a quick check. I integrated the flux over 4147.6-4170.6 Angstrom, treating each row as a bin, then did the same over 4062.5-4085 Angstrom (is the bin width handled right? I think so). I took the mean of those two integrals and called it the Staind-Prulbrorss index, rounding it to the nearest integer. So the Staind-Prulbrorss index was 808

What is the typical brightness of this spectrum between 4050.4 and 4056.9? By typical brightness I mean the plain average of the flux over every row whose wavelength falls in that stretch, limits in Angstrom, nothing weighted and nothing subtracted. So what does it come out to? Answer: 35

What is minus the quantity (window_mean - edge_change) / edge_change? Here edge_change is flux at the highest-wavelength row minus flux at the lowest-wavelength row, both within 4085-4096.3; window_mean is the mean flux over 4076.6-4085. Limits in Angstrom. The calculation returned 102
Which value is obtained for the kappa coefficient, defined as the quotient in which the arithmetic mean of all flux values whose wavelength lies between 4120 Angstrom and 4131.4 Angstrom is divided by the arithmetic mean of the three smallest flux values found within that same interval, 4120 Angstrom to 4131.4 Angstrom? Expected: 1.02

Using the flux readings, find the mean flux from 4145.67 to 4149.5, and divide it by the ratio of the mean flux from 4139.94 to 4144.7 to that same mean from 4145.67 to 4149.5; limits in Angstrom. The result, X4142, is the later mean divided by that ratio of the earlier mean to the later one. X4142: 37.1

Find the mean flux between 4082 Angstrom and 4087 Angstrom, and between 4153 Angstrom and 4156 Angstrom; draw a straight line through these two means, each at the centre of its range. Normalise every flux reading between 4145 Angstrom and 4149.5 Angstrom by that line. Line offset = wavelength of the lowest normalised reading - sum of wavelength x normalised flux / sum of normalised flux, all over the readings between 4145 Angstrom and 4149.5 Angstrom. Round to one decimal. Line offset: -1.9 Angstrom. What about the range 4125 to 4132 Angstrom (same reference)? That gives 3.4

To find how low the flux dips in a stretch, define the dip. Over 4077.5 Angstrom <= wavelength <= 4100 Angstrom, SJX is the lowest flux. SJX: 33.44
